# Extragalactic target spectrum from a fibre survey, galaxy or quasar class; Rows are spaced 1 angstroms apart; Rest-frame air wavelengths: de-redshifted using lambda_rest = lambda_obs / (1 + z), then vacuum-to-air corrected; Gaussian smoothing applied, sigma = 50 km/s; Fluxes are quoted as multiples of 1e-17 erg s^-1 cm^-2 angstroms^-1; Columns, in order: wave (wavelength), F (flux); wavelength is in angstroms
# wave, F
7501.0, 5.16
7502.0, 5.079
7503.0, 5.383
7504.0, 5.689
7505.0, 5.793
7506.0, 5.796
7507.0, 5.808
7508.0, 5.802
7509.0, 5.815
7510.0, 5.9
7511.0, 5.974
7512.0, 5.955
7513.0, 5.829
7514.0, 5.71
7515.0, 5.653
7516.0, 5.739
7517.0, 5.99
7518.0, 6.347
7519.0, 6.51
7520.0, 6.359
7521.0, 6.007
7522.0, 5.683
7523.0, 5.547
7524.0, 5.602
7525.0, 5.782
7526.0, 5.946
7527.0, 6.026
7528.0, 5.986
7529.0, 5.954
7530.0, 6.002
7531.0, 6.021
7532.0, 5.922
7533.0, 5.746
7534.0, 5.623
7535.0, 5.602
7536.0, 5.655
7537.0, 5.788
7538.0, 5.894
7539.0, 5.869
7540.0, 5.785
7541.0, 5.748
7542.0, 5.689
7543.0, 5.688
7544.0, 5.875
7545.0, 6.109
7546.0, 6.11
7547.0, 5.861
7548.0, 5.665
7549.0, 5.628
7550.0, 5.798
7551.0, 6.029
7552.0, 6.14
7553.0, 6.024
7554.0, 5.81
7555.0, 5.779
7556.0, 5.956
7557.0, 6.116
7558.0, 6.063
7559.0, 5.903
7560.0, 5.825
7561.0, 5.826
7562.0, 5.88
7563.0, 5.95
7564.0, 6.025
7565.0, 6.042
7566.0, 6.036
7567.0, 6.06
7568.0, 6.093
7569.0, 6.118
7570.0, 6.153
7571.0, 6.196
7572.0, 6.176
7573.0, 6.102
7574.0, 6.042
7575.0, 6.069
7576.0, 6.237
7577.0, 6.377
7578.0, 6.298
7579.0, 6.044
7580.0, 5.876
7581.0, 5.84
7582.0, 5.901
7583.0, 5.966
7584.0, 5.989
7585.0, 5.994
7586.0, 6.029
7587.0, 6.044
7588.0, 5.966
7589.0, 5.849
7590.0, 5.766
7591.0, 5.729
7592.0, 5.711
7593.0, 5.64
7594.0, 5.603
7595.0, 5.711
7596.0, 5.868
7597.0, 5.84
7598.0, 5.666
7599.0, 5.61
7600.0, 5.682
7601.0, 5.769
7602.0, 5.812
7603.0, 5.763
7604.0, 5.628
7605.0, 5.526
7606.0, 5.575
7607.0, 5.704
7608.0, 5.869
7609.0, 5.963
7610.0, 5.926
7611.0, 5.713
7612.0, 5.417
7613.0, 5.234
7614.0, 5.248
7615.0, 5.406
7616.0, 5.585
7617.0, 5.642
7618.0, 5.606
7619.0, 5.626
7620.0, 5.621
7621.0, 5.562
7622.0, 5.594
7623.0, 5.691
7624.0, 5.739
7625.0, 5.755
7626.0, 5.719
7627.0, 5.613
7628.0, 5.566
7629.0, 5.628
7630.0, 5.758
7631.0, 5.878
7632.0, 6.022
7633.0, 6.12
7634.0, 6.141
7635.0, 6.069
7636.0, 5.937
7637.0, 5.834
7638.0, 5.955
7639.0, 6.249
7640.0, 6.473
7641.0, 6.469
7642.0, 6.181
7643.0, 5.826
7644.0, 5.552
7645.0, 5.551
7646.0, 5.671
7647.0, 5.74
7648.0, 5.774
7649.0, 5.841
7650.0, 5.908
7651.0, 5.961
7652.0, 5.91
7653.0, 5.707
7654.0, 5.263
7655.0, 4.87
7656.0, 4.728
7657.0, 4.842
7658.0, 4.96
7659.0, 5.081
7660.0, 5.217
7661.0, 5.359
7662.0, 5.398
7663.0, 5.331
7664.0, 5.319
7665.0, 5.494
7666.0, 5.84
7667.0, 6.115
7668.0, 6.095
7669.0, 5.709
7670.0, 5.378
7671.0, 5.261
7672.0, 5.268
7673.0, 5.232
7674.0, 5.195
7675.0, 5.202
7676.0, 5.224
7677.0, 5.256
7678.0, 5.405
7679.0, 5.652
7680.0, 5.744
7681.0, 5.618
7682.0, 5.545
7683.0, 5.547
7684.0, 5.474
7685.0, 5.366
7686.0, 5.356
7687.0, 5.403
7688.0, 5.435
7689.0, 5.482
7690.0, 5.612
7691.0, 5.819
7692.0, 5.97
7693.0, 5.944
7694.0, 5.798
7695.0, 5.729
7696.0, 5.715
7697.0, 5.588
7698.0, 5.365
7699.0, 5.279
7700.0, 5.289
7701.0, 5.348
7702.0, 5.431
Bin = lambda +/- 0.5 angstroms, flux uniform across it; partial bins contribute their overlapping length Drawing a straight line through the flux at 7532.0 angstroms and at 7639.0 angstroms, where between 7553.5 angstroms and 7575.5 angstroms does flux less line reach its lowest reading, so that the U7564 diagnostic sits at 7555.0 angstroms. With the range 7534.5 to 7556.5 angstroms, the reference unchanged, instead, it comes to 7549.0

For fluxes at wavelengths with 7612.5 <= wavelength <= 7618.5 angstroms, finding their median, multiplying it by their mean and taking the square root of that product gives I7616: 5.47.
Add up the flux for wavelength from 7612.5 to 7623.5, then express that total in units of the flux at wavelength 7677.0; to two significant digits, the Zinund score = 12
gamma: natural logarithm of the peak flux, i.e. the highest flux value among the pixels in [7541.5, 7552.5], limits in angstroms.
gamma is 1.81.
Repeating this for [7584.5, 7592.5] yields 1.80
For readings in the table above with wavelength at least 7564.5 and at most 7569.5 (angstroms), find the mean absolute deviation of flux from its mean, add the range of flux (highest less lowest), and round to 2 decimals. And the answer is 0.11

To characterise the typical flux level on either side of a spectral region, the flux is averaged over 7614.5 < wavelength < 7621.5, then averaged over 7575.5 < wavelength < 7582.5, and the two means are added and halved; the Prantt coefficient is 5.83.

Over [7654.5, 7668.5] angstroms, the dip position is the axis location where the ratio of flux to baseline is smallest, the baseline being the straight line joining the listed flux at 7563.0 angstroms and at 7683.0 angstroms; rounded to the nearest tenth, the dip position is 7656.0 angstroms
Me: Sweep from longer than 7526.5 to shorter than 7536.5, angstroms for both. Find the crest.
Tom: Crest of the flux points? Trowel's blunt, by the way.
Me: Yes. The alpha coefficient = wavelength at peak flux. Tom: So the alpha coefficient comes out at 7527.0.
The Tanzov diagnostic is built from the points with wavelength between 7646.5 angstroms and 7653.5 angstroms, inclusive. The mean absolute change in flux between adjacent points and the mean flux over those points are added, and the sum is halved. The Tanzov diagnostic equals 2.96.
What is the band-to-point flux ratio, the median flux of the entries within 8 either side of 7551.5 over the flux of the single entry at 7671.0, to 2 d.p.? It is 1.13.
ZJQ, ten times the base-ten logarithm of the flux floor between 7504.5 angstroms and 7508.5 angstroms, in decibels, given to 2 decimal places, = 7.63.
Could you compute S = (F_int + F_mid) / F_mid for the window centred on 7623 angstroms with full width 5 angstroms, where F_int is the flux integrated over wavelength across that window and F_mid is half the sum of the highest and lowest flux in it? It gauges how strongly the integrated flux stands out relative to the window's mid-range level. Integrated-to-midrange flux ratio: 6.01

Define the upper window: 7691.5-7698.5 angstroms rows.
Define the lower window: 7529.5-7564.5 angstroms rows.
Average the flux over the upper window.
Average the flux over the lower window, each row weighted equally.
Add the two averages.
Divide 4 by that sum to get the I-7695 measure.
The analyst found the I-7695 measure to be 0.345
